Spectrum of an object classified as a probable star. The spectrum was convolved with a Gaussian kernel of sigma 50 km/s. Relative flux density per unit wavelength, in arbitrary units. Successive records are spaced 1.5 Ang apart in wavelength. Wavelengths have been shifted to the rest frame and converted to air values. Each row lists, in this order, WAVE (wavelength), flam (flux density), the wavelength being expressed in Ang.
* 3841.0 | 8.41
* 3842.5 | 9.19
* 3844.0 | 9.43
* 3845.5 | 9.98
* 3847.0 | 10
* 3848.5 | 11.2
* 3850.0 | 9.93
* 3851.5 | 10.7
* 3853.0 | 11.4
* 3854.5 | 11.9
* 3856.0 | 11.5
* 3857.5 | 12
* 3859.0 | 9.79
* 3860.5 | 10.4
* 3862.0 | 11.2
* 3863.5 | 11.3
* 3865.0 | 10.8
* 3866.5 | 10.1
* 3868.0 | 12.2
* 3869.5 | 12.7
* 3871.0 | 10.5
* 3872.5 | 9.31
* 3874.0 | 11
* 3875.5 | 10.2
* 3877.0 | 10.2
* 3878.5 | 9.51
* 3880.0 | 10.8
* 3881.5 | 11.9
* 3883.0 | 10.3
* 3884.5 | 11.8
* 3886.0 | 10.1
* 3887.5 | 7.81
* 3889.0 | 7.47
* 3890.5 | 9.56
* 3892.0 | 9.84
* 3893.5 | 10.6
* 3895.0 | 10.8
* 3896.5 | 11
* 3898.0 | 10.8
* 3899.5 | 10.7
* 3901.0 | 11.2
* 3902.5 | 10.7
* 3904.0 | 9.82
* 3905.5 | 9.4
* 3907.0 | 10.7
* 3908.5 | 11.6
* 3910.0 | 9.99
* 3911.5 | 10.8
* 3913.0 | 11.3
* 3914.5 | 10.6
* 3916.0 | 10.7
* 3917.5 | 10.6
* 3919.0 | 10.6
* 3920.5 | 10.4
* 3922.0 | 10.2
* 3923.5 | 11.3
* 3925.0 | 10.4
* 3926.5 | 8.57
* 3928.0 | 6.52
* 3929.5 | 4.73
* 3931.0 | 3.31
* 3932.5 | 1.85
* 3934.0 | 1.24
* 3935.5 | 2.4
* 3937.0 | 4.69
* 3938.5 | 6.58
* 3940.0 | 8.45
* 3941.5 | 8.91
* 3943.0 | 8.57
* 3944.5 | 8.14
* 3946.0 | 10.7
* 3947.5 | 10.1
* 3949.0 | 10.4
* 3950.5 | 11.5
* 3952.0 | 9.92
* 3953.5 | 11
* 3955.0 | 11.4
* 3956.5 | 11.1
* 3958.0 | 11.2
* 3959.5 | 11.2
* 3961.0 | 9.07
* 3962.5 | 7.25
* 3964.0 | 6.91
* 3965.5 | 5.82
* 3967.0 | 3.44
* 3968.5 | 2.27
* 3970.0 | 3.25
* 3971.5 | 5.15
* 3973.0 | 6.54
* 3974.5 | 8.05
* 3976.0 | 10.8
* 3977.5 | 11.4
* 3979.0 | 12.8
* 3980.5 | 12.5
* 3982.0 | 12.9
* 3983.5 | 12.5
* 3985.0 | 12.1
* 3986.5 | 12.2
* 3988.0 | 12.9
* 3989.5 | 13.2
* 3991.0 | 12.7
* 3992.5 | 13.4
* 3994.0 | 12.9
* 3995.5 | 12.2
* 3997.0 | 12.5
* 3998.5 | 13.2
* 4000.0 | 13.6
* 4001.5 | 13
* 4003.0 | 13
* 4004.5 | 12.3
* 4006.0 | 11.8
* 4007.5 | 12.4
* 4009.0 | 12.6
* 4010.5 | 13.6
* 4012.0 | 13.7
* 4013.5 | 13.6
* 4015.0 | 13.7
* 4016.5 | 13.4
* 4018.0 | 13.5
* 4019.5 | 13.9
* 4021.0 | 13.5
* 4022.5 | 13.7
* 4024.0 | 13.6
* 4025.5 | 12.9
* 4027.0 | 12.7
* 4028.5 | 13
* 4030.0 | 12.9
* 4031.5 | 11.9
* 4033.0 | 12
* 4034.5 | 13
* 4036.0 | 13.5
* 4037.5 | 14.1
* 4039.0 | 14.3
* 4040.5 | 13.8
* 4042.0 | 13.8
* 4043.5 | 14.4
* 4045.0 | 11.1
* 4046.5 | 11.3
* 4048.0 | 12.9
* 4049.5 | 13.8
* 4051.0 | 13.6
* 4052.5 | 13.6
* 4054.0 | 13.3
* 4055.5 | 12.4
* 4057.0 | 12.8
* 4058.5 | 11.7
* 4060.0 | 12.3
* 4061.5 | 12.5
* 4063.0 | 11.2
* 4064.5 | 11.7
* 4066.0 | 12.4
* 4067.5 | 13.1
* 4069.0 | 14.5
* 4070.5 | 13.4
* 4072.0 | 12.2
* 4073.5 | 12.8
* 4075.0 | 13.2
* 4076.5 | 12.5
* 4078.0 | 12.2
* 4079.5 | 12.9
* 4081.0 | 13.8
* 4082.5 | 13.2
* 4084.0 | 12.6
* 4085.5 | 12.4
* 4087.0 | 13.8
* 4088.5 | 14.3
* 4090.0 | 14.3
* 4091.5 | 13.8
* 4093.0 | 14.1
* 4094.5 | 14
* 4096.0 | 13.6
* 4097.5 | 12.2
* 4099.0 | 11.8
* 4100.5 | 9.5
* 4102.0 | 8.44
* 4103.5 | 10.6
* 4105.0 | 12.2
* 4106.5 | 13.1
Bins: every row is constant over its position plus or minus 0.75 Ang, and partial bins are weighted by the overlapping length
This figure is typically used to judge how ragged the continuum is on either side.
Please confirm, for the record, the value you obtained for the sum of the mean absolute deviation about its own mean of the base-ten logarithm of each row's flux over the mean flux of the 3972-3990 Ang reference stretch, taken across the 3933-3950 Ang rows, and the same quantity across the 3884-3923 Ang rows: 0.26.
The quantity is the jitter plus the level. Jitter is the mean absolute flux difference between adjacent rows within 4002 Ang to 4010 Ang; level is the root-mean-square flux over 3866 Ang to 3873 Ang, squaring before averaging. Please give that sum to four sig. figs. 11.54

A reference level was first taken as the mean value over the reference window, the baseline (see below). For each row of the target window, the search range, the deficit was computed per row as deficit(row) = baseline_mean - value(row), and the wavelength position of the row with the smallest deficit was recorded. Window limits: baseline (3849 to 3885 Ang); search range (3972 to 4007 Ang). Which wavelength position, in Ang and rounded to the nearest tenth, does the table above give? 4000.0 Ang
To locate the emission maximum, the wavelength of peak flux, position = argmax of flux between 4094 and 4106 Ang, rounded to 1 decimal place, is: 4094.5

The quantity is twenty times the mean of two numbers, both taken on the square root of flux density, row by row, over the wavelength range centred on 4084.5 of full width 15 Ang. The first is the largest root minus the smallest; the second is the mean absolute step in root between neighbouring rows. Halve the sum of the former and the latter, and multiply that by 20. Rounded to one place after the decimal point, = 3.7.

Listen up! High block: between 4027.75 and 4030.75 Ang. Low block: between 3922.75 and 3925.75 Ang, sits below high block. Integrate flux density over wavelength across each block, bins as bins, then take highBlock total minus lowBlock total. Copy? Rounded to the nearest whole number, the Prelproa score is 6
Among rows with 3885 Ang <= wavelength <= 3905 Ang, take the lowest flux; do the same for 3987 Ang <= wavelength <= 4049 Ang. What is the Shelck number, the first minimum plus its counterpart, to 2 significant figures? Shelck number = 19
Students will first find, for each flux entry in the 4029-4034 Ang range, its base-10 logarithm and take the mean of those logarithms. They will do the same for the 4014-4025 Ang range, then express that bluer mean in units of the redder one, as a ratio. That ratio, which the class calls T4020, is 1.04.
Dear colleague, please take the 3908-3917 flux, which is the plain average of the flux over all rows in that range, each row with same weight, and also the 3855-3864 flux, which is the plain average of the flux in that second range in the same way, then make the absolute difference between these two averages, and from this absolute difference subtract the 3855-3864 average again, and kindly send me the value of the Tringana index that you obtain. -10.8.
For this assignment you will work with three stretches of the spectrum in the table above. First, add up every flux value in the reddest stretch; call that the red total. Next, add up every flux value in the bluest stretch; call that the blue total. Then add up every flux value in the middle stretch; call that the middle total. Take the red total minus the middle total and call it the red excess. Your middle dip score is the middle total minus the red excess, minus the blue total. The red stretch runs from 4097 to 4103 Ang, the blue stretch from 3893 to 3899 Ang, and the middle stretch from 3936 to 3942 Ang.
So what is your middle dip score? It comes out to -28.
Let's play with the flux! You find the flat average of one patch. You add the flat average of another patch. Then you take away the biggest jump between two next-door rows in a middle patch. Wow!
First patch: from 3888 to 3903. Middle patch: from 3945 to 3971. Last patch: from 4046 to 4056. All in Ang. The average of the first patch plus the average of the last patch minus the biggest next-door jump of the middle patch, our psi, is 20.9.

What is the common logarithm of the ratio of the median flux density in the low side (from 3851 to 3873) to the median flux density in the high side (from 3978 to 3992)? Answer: -0.055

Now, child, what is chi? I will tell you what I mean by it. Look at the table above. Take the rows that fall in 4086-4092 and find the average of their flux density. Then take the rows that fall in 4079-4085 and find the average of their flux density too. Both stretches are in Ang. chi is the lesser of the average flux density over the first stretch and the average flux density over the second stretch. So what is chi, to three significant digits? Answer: 13.1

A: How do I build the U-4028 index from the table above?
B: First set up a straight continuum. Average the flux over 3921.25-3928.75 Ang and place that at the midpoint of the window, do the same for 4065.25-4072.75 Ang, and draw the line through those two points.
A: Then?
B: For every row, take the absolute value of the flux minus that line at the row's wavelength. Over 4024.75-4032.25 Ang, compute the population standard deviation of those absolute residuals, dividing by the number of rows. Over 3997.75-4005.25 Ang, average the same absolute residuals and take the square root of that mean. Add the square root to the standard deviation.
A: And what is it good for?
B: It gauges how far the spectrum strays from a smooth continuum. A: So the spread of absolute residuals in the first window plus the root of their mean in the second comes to 1.5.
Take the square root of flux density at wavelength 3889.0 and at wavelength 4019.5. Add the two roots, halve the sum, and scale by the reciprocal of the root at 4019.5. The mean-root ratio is 0.867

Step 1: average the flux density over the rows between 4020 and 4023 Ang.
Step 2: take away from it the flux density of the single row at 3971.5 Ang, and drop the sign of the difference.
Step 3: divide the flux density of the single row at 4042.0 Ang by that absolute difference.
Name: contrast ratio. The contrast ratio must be 2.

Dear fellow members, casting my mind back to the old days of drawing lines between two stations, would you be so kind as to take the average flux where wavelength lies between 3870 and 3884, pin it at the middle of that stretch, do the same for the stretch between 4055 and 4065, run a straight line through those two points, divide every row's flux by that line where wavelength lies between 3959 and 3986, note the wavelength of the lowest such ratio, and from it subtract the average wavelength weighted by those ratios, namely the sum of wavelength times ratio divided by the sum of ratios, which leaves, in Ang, -5.5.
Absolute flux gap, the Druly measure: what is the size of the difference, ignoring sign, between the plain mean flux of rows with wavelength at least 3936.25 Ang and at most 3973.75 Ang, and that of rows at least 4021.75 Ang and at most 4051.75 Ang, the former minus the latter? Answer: 5.0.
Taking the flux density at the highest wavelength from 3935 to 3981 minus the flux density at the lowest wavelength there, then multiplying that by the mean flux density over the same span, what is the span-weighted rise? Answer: 85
